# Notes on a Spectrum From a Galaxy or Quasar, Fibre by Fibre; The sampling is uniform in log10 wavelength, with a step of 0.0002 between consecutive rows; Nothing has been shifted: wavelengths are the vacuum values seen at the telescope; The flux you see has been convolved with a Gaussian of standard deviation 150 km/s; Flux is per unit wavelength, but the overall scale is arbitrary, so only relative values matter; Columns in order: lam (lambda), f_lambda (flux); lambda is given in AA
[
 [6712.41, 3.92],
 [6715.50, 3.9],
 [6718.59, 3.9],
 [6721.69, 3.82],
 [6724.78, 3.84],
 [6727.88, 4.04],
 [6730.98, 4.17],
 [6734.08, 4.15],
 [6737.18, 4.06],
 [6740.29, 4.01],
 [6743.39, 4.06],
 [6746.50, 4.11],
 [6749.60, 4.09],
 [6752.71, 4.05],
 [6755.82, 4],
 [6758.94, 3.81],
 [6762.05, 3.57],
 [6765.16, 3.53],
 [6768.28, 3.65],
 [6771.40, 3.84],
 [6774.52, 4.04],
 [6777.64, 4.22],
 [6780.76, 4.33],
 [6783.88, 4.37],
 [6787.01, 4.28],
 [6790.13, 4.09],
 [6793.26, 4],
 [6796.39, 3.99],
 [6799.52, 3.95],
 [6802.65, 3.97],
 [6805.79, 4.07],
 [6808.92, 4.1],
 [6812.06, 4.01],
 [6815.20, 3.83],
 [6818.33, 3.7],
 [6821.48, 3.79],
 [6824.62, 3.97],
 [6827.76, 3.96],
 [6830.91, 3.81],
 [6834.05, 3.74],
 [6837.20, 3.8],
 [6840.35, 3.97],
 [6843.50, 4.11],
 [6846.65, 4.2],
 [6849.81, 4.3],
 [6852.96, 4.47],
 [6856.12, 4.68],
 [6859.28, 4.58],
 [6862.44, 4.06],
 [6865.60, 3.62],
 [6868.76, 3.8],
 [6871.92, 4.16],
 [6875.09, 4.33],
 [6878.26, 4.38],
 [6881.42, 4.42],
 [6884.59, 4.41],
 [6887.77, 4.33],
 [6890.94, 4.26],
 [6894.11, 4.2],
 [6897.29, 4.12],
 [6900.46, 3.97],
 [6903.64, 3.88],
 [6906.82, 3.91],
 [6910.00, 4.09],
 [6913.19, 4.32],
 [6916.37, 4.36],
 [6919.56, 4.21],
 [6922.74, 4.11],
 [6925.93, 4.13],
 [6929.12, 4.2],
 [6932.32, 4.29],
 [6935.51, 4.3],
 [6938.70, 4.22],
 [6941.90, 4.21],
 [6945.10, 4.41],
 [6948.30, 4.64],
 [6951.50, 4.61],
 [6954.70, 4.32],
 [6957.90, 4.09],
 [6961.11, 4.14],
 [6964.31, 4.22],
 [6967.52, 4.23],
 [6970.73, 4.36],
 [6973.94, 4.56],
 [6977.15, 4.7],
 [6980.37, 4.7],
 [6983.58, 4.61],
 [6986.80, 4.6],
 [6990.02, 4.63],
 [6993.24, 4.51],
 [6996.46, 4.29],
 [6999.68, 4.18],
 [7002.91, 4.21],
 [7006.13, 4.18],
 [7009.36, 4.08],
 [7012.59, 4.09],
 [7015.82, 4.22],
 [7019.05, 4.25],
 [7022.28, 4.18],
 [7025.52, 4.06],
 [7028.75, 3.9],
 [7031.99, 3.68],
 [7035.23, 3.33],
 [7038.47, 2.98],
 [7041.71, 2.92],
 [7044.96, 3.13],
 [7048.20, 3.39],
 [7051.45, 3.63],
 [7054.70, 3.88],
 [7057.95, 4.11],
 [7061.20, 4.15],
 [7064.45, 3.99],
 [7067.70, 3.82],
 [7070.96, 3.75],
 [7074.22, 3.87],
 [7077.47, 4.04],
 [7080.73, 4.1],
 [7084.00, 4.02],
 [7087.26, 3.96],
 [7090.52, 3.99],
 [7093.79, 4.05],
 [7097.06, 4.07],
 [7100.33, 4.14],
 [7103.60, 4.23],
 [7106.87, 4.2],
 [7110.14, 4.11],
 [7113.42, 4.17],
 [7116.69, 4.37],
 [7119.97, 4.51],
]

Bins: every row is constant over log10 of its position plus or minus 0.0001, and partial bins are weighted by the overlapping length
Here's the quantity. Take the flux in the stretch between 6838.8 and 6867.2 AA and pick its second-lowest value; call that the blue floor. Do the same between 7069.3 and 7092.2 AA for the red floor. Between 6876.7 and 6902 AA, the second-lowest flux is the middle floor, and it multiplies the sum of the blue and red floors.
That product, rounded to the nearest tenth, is 32.3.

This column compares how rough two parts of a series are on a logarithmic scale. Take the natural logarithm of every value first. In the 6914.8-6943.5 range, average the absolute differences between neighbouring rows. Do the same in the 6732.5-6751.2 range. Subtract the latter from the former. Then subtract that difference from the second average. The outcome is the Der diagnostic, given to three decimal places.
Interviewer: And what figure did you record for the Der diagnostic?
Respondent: 0.010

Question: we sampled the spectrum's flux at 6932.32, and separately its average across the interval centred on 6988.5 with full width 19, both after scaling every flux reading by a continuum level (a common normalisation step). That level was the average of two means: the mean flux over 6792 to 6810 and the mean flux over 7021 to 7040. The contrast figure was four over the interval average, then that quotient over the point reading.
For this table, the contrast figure 3.0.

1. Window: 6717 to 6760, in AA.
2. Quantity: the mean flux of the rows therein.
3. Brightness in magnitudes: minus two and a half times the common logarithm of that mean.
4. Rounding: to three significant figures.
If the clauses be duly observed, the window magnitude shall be -1.51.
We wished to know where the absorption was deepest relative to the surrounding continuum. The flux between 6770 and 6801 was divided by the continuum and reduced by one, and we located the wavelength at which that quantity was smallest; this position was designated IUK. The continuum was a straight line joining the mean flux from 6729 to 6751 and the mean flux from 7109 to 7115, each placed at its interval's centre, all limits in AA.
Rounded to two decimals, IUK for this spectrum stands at 6771.40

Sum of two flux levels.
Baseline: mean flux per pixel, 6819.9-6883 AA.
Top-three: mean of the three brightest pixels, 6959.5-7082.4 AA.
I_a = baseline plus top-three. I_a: 8.78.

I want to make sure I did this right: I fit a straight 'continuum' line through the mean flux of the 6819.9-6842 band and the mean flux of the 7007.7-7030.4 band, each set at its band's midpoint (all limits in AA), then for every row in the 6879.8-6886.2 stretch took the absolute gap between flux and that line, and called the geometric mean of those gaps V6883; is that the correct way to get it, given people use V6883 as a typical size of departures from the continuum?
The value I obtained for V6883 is 0.48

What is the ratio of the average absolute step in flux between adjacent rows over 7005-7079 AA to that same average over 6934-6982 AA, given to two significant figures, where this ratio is 1.3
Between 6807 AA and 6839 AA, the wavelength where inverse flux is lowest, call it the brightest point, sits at 6808.92 AA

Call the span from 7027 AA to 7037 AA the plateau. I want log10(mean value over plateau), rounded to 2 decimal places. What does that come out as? 0.56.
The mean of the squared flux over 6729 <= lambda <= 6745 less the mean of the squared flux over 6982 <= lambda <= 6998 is -3.8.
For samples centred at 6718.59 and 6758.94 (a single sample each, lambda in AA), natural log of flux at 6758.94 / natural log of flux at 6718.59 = 0.98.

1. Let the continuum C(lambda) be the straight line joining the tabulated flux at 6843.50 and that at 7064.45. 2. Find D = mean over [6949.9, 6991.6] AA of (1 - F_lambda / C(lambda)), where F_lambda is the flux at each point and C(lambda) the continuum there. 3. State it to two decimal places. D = -0.10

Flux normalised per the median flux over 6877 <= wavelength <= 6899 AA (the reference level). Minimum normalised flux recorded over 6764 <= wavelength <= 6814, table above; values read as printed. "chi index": 0.82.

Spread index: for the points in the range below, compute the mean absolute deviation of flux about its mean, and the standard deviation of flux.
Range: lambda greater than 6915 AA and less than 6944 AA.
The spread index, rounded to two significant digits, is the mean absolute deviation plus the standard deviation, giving 0.14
